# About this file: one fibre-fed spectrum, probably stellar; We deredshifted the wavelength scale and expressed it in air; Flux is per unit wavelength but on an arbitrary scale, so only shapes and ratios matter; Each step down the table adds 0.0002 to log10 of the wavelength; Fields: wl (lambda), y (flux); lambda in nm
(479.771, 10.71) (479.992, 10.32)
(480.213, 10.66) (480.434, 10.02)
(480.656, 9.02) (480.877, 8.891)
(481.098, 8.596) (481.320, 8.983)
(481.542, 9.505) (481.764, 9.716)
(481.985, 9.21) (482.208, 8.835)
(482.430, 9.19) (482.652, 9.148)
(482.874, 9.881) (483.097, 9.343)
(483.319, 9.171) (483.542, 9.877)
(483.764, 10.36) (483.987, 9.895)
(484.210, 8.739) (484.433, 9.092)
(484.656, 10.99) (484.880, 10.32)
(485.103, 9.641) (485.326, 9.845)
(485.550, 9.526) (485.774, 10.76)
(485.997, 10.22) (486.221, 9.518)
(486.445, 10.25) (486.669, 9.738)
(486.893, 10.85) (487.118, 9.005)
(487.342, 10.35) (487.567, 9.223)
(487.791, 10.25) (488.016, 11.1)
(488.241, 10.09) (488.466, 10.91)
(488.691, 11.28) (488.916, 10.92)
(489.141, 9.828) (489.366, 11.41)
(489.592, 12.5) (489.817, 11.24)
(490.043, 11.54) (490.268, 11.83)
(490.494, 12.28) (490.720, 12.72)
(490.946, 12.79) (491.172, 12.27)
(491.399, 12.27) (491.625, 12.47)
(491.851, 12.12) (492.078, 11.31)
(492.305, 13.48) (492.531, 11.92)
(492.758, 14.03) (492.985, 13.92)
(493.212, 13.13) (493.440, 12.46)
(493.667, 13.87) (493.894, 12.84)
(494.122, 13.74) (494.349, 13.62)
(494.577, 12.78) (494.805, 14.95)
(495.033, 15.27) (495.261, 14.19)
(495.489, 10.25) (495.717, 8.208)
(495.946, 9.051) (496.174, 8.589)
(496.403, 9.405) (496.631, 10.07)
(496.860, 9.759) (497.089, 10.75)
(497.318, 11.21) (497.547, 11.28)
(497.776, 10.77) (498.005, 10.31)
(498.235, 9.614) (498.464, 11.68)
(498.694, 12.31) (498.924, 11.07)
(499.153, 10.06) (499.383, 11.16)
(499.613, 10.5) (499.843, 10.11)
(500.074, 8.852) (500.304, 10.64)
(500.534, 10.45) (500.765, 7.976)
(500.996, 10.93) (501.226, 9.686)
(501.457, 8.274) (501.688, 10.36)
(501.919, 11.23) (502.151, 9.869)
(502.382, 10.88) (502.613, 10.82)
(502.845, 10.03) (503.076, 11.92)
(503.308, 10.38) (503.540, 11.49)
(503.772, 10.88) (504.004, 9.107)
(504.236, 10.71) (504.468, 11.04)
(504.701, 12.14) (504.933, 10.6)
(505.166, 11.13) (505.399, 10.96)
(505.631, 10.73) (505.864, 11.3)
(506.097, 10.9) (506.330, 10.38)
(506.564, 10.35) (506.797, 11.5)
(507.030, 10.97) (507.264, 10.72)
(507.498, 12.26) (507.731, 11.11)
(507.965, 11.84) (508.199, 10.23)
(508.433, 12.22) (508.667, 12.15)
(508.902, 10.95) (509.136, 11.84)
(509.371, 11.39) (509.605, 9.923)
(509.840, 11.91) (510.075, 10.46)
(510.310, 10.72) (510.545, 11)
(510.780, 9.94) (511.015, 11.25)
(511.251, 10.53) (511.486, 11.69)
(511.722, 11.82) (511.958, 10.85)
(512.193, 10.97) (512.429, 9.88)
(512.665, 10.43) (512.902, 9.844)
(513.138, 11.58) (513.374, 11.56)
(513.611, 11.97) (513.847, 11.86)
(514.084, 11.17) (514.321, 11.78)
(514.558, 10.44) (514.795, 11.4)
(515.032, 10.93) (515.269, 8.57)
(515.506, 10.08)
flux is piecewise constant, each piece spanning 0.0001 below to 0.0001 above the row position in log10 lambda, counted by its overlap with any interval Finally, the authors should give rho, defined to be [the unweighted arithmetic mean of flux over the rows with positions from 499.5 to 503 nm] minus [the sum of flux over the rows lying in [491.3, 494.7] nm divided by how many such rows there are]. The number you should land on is -2.9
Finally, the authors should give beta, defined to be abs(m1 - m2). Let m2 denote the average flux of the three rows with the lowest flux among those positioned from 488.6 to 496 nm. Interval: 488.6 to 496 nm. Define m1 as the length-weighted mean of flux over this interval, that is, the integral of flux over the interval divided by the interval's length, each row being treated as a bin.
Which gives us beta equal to 3.3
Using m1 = 12.3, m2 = 9.0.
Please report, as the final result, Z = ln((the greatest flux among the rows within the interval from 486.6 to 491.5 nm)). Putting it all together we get 2.55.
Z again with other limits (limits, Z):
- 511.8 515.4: 2.48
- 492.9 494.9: 2.70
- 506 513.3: 2.51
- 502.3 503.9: 2.48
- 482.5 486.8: 2.40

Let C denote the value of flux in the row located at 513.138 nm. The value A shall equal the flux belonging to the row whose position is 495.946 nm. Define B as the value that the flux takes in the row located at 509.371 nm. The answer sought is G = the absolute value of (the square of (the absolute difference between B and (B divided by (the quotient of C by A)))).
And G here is 6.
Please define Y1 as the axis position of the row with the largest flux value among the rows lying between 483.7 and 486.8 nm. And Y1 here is 484.656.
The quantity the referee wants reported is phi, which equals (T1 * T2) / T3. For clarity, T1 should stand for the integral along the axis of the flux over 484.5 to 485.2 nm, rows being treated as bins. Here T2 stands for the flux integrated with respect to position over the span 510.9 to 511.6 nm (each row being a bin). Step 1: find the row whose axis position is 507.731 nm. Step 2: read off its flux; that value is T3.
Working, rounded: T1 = 7.17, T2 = 7.8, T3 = 11.11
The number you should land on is 5.0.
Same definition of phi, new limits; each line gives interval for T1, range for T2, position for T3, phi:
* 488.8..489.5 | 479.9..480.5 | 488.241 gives 4.6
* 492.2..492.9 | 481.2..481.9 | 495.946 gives 6.7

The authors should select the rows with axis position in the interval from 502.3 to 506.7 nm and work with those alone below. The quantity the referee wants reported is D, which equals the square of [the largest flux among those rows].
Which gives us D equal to 147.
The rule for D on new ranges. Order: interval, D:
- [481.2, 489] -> 127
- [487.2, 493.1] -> 197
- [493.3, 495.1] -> 233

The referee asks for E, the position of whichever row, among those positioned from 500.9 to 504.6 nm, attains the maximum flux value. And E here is 503.076 nm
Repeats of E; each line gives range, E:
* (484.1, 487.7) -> 484.656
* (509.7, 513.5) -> 509.840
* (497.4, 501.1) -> 498.694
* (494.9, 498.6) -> 495.033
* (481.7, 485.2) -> 484.656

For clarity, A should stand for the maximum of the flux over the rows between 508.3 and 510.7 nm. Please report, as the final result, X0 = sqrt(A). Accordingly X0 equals 3.50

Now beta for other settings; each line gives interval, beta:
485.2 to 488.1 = 0.8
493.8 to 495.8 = 2.5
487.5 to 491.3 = 1.6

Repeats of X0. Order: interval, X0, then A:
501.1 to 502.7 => 3.35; 11.23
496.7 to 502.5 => 3.51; 12.31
